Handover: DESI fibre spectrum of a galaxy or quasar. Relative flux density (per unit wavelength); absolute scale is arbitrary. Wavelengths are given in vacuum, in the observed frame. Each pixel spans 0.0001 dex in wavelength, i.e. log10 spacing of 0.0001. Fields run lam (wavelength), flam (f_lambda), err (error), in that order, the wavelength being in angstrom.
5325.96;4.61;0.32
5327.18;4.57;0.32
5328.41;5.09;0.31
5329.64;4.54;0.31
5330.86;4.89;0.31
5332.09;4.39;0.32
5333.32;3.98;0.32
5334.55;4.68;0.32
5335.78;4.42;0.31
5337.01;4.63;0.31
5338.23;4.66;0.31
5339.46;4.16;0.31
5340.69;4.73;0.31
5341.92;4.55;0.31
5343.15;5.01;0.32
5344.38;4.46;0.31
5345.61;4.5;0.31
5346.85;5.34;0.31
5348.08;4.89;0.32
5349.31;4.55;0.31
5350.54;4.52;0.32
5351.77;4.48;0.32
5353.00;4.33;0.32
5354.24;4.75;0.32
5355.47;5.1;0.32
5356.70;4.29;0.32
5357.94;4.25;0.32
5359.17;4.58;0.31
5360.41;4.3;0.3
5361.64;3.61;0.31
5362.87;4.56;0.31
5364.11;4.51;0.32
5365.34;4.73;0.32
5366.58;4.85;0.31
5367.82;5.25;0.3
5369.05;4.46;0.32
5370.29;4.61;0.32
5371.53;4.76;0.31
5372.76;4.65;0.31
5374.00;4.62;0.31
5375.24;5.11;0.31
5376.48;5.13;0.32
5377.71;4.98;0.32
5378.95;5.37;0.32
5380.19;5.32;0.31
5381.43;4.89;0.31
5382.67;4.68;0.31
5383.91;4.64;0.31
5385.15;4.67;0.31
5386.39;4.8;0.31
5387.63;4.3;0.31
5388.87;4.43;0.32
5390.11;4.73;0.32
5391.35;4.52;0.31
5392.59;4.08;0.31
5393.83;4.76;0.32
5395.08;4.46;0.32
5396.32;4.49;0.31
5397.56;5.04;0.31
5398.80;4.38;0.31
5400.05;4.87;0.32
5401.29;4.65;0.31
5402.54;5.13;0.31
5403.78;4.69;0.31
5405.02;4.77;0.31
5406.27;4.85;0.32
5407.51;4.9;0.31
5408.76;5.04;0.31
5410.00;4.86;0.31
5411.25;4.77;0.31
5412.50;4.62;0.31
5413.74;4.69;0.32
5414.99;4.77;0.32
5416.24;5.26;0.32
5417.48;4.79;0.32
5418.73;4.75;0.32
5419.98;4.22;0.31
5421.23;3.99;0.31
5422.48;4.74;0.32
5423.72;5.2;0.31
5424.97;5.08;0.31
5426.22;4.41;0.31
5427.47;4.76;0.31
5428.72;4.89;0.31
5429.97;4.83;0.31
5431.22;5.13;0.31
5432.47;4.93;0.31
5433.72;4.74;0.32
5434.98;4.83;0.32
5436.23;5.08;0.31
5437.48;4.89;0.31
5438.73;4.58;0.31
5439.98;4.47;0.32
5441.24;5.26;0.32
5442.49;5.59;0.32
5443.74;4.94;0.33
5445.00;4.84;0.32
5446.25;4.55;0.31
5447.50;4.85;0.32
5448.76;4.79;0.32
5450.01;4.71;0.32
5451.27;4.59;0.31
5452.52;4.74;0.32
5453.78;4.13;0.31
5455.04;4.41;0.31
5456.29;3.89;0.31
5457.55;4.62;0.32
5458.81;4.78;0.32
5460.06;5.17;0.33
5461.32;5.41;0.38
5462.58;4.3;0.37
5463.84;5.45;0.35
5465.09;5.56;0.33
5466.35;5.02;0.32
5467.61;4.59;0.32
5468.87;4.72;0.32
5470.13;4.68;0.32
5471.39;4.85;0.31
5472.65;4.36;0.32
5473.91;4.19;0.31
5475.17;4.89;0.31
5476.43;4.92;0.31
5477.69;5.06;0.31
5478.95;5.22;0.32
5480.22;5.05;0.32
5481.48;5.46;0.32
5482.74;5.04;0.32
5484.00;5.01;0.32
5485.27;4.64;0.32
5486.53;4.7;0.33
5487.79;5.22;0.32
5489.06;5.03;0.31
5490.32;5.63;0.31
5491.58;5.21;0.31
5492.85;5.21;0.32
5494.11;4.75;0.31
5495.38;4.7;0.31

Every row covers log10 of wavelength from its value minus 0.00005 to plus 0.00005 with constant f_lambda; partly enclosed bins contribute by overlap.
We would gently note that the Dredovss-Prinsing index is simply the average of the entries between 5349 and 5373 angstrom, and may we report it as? 4.56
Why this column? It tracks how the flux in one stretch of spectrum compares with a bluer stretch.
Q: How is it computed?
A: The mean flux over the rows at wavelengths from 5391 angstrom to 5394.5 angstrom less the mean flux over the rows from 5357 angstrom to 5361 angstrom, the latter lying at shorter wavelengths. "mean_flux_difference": 0.08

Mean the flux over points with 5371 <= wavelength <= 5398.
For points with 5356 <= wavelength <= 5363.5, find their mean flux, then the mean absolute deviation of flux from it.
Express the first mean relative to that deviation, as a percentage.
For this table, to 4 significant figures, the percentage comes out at 2125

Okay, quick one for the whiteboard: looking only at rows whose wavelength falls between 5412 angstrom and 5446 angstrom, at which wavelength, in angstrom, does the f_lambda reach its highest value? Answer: 5442.49 angstrom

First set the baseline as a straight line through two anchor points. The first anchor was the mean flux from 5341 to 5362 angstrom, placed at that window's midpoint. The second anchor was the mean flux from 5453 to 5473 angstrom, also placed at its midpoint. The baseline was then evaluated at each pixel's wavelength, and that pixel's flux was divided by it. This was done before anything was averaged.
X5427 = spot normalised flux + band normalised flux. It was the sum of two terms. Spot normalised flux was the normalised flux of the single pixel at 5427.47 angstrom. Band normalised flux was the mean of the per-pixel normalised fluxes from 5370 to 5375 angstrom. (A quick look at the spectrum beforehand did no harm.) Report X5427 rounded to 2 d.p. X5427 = 2.03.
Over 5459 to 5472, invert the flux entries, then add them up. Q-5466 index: 2.02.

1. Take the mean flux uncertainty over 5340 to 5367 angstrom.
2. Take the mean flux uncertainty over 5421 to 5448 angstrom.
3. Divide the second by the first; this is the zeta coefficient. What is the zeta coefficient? 1.00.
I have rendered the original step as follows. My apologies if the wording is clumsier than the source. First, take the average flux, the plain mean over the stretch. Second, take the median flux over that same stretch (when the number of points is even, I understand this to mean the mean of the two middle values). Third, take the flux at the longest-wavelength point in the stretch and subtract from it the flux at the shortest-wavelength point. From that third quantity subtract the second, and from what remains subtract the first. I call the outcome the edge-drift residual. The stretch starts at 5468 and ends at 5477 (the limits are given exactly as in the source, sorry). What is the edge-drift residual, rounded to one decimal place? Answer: -9.2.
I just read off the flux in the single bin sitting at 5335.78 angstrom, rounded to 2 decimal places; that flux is 4.42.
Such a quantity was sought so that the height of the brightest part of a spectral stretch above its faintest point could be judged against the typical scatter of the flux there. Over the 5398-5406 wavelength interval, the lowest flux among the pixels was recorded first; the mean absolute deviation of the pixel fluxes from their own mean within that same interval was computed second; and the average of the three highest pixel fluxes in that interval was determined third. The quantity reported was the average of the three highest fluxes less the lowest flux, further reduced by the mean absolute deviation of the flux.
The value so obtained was 0.37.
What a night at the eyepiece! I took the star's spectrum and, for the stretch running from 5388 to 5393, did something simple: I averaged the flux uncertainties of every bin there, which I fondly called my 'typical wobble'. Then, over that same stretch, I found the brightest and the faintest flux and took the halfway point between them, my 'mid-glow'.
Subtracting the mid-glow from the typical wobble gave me -4.09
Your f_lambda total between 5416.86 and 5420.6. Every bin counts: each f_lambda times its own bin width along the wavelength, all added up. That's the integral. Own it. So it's 17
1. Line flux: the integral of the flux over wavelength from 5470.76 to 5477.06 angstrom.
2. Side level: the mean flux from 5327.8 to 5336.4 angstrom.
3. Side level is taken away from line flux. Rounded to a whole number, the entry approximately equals 25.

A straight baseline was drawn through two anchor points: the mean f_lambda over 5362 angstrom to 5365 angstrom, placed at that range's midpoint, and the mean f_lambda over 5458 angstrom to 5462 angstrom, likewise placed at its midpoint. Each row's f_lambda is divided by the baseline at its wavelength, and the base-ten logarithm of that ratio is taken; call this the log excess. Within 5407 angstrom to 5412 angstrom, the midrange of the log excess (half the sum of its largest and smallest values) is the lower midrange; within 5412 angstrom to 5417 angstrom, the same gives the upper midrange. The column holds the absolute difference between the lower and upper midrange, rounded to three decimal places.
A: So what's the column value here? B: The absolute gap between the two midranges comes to 0.000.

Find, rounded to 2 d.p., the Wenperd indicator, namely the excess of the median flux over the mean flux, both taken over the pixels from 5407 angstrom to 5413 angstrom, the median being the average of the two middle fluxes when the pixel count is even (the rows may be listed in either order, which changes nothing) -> 0.02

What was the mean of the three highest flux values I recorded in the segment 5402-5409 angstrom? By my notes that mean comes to 5.0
